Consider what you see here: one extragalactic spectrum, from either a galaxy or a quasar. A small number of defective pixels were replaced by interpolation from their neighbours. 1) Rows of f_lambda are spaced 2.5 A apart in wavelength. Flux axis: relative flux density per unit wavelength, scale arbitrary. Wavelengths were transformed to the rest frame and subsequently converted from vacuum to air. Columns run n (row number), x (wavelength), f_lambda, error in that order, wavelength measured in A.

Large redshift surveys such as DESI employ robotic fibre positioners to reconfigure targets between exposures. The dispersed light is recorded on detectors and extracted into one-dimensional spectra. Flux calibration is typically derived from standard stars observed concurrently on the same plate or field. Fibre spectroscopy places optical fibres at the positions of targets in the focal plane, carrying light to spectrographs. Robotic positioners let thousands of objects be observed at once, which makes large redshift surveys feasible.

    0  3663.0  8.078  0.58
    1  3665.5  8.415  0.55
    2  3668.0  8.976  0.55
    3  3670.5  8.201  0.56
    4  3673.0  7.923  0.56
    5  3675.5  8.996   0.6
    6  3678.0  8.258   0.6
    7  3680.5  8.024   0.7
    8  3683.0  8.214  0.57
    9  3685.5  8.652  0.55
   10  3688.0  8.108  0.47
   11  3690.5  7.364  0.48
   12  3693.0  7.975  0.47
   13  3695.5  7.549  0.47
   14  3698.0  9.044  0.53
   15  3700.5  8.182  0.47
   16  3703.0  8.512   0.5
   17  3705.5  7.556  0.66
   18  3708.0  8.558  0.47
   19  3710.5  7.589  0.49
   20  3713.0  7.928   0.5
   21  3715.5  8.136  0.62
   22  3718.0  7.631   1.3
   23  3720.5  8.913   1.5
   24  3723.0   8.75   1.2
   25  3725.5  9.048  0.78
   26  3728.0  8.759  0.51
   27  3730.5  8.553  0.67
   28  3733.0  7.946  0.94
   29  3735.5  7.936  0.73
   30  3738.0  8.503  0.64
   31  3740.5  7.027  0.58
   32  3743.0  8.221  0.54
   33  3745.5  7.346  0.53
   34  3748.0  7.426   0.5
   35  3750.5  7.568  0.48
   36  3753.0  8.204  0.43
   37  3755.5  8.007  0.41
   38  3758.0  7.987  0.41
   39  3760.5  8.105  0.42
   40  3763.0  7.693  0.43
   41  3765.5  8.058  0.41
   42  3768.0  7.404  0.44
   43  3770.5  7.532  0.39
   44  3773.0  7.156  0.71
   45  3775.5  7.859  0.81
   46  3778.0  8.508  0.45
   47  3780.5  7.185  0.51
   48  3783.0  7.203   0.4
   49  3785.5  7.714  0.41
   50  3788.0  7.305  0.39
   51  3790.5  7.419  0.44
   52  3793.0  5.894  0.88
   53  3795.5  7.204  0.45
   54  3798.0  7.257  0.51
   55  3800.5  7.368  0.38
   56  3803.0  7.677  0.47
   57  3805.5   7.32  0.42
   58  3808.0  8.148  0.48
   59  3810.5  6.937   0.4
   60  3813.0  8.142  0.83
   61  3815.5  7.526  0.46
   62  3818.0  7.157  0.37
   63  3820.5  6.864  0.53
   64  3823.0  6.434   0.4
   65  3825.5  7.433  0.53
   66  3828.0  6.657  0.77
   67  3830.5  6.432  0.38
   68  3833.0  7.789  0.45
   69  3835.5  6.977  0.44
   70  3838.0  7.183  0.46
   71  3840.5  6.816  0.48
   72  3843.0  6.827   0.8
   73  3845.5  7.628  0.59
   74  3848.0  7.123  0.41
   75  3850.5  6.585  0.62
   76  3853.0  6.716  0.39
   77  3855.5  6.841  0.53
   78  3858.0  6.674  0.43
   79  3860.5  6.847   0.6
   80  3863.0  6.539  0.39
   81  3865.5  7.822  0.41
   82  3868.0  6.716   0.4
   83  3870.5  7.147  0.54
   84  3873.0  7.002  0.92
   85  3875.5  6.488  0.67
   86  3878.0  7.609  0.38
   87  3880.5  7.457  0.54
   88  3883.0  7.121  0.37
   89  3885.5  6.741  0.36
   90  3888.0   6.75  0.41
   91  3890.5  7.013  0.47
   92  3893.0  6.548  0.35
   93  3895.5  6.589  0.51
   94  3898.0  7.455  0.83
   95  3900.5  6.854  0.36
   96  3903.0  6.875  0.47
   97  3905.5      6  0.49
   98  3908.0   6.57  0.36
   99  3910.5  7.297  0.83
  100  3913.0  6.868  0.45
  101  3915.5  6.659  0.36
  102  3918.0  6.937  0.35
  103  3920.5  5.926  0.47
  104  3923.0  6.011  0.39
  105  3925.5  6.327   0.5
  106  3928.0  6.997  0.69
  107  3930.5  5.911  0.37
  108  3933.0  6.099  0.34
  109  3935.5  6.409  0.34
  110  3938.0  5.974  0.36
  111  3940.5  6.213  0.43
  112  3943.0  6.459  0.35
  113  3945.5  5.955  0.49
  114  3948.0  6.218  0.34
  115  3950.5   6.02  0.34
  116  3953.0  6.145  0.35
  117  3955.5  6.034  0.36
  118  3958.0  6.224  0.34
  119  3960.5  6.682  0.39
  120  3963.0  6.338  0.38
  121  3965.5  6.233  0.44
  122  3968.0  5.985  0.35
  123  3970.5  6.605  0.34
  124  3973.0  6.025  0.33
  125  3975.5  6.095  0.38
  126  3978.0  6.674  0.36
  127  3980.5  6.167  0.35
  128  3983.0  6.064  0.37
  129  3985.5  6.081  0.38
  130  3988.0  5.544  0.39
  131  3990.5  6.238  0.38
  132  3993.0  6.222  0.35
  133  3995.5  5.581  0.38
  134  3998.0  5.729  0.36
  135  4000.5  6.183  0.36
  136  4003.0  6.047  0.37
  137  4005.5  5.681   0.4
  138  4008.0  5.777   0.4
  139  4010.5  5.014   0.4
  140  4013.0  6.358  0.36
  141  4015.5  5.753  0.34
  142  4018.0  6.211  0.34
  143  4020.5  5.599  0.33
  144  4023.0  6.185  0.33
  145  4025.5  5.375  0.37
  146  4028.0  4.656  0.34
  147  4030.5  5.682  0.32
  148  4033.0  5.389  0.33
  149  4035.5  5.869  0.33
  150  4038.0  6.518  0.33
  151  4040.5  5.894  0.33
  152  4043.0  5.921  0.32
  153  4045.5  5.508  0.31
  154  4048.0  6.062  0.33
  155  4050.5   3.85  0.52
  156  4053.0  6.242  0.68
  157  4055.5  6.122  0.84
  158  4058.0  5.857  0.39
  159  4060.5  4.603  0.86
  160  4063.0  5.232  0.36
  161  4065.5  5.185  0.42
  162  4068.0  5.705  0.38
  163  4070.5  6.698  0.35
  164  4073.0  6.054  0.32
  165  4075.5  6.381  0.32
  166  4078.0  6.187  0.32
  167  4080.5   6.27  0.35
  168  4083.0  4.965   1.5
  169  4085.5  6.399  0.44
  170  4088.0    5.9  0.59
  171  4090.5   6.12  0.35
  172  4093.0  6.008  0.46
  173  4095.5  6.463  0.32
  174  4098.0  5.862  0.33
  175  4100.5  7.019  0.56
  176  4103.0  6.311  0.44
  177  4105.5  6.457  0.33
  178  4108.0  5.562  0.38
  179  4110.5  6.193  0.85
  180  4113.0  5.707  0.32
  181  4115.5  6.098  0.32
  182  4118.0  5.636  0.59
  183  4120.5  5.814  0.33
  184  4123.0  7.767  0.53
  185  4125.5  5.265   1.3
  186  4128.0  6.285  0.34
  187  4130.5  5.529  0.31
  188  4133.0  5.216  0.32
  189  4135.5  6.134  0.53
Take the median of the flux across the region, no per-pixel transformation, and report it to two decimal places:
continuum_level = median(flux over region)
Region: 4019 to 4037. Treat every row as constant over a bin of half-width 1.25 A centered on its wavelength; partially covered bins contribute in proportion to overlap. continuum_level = 5.60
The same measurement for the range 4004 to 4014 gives 5.73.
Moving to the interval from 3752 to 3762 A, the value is 8.06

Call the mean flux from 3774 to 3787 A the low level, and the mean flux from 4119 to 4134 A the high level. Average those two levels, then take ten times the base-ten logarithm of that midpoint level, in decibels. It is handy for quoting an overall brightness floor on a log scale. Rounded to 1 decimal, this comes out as 8.3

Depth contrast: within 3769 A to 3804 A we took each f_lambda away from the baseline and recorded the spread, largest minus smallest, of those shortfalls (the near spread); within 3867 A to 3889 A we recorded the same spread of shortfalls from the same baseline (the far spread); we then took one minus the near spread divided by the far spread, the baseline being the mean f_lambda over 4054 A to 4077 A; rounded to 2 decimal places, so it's -1.33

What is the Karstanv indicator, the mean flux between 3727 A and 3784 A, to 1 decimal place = 7.8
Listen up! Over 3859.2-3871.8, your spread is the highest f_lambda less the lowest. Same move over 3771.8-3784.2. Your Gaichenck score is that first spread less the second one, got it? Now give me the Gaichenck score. -0.1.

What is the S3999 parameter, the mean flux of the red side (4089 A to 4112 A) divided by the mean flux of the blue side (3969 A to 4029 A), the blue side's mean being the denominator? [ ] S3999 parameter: 1.05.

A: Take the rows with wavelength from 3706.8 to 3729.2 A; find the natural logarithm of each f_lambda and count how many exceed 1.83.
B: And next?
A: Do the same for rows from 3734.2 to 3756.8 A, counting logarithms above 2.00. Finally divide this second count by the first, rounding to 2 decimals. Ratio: 0.78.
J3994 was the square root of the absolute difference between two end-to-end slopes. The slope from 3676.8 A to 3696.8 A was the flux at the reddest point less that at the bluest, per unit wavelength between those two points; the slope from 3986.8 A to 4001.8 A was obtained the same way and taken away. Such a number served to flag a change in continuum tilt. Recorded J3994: 0.30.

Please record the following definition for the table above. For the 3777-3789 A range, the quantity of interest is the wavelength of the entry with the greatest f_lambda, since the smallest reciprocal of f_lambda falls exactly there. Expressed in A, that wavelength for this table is 3778.0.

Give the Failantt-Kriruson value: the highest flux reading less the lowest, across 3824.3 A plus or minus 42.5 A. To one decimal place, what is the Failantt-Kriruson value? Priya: 2.3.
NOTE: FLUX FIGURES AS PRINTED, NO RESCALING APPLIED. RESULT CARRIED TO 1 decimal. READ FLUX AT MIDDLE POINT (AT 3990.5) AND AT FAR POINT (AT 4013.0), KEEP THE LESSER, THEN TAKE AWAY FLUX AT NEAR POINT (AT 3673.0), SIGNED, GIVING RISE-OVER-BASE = -1.7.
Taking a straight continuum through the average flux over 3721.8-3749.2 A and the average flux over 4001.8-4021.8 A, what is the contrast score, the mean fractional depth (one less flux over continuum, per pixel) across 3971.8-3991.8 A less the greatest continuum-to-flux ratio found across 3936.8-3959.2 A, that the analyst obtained -1.08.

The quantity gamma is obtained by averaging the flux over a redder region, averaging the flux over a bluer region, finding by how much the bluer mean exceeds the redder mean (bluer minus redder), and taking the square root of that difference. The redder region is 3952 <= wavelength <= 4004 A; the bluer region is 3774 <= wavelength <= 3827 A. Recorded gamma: 1.1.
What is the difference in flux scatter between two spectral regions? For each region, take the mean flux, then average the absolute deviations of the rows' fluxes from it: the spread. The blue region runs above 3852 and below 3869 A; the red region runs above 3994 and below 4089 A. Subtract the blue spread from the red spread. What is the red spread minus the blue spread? 0.17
